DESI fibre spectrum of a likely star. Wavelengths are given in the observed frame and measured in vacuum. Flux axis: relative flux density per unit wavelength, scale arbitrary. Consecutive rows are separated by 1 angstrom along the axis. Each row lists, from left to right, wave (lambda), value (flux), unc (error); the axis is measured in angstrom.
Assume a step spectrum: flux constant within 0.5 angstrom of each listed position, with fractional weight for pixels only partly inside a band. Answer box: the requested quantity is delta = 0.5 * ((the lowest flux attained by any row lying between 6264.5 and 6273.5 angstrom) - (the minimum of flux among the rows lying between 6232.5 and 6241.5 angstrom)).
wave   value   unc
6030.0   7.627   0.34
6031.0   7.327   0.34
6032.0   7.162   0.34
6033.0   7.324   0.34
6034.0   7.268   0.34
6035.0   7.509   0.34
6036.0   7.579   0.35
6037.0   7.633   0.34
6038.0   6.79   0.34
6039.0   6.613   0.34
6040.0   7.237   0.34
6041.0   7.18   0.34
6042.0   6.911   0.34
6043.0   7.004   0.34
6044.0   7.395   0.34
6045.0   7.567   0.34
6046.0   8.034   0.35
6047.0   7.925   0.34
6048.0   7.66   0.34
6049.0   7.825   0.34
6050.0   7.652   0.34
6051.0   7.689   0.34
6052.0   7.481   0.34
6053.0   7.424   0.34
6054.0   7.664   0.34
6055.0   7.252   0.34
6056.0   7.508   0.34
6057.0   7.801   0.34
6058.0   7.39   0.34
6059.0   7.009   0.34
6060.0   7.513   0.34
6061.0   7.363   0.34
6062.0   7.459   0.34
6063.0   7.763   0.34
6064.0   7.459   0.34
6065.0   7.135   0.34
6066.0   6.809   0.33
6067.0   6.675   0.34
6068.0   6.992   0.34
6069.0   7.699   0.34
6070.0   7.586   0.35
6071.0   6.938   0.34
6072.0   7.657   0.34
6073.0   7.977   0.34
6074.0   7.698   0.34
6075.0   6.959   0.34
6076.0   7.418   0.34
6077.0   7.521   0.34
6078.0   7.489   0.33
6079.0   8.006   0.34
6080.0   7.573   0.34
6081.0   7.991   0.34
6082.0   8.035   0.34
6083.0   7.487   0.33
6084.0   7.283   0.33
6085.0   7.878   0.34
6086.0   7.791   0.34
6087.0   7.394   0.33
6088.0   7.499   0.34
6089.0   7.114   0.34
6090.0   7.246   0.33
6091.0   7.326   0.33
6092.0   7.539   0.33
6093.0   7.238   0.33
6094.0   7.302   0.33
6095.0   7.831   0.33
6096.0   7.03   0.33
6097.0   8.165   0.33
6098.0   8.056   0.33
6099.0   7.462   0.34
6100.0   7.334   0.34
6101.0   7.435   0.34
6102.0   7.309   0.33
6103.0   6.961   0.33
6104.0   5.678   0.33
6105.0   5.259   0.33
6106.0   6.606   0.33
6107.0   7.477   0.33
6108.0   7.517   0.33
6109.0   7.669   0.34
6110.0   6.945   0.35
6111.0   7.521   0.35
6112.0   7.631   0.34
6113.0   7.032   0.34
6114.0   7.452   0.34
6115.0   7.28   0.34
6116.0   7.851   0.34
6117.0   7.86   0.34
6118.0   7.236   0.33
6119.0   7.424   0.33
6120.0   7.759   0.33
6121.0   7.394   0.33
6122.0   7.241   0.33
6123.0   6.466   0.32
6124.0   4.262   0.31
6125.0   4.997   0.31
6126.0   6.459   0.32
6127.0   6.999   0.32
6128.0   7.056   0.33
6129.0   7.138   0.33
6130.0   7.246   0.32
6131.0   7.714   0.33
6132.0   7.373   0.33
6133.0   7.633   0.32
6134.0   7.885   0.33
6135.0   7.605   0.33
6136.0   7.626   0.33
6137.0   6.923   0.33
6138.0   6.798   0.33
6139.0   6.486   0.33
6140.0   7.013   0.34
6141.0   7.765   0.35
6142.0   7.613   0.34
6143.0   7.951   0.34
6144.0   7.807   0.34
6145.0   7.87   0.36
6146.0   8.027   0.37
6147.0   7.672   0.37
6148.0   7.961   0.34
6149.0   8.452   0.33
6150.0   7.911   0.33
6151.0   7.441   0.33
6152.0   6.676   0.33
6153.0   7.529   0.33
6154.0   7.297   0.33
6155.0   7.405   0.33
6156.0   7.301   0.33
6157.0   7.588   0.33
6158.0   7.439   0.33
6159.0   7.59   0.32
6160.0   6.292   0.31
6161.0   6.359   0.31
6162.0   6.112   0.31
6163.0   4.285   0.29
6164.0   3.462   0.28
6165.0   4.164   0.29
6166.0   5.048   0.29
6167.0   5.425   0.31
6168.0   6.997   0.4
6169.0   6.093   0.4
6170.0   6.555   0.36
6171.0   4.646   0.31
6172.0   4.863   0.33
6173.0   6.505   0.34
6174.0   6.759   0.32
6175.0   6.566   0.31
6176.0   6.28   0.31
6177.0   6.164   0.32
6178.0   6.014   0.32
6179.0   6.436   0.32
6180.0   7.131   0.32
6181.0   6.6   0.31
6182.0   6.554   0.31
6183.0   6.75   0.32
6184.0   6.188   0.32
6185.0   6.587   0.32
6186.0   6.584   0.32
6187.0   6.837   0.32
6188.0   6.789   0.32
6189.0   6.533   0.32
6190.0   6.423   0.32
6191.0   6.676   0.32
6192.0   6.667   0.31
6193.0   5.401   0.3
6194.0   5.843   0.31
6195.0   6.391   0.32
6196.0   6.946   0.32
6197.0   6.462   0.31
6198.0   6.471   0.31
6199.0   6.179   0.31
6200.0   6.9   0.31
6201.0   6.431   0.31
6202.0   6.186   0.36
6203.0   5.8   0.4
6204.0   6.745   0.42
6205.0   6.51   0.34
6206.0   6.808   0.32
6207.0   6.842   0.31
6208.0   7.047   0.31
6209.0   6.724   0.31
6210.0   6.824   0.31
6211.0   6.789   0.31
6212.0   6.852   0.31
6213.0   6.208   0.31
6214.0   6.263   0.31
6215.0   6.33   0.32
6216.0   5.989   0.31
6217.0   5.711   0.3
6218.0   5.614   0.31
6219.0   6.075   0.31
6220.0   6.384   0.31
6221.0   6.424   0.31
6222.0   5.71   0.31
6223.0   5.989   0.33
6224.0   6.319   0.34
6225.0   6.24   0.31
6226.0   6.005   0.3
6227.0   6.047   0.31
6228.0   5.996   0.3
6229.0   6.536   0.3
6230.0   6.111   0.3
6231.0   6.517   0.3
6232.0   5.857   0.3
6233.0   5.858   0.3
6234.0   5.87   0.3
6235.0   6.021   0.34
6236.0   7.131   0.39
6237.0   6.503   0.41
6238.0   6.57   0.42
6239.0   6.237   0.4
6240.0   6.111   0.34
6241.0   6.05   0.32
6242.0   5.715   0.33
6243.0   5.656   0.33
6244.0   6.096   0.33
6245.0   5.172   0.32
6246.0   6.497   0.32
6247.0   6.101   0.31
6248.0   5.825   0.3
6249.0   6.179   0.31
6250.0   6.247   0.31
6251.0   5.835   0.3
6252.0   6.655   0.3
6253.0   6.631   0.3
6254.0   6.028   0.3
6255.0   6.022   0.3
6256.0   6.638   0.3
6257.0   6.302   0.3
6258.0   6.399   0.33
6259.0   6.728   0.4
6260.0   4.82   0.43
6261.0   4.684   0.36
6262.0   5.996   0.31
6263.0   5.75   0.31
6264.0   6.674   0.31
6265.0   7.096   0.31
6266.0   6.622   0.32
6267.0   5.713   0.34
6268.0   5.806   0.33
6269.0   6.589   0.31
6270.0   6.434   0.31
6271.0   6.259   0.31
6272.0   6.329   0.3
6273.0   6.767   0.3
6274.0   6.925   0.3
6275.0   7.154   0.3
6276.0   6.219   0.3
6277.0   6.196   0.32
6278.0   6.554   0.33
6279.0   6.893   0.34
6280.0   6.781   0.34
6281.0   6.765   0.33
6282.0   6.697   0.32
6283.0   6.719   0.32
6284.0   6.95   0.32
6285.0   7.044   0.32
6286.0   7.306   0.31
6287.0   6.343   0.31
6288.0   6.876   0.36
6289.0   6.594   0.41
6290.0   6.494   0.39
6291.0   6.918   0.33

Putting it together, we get -0.07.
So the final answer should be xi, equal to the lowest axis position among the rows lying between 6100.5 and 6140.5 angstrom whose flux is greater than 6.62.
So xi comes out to 6101.0 angstrom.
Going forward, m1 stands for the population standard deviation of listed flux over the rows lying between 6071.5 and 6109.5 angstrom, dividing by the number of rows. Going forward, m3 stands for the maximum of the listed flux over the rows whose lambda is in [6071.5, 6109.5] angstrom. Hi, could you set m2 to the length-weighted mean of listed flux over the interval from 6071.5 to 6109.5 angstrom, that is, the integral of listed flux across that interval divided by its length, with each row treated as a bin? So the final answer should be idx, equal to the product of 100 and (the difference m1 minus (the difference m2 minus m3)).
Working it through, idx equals 133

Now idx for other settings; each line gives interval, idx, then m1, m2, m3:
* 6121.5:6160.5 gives 199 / 0.78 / 7.24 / 8.452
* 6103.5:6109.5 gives 191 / 0.94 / 6.70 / 7.669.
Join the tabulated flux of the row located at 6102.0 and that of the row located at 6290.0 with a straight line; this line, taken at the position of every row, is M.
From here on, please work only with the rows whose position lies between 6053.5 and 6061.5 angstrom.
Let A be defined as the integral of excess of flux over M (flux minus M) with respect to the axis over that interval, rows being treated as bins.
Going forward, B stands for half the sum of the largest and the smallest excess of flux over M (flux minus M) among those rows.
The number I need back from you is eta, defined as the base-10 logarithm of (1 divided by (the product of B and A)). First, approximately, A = -0.5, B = -0.1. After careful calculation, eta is 1.3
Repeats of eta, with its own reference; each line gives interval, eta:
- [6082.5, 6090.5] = 1.1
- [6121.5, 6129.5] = -1.0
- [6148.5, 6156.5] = -0.2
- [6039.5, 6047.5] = 1.0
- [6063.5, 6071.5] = 0.2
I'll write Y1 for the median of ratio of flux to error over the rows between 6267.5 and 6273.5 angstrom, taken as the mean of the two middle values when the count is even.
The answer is 20.9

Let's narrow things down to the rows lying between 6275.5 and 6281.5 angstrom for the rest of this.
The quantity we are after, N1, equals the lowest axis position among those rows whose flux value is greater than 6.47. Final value 6278.0 angstrom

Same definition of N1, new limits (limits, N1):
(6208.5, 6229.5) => 6209.0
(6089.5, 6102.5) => 6090.0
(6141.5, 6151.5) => 6142.0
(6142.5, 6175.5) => 6143.0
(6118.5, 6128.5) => 6119.0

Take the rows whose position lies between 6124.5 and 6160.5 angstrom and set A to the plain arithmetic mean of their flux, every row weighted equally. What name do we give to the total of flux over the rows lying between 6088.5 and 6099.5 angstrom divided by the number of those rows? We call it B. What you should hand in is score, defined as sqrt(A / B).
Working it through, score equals 0.99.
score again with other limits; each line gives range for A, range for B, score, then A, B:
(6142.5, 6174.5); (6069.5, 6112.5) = 0.95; 6.67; 7.4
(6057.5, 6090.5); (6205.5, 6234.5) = 1.09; 7.45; 6.3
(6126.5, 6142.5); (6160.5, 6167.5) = 1.21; 7.30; 5.0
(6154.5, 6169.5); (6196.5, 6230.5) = 0.98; 6.10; 6.3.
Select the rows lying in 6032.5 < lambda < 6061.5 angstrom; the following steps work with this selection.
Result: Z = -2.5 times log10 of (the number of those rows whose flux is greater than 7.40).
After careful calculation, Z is -3.0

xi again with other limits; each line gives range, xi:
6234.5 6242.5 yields 6236.0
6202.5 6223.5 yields 6204.0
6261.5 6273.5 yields 6264.0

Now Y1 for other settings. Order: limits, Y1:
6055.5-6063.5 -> 22.0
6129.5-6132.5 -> 22.6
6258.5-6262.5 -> 14.9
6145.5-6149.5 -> 22.6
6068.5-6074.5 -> 22.6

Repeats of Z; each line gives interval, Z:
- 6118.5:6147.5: -2.9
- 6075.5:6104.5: -3.1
